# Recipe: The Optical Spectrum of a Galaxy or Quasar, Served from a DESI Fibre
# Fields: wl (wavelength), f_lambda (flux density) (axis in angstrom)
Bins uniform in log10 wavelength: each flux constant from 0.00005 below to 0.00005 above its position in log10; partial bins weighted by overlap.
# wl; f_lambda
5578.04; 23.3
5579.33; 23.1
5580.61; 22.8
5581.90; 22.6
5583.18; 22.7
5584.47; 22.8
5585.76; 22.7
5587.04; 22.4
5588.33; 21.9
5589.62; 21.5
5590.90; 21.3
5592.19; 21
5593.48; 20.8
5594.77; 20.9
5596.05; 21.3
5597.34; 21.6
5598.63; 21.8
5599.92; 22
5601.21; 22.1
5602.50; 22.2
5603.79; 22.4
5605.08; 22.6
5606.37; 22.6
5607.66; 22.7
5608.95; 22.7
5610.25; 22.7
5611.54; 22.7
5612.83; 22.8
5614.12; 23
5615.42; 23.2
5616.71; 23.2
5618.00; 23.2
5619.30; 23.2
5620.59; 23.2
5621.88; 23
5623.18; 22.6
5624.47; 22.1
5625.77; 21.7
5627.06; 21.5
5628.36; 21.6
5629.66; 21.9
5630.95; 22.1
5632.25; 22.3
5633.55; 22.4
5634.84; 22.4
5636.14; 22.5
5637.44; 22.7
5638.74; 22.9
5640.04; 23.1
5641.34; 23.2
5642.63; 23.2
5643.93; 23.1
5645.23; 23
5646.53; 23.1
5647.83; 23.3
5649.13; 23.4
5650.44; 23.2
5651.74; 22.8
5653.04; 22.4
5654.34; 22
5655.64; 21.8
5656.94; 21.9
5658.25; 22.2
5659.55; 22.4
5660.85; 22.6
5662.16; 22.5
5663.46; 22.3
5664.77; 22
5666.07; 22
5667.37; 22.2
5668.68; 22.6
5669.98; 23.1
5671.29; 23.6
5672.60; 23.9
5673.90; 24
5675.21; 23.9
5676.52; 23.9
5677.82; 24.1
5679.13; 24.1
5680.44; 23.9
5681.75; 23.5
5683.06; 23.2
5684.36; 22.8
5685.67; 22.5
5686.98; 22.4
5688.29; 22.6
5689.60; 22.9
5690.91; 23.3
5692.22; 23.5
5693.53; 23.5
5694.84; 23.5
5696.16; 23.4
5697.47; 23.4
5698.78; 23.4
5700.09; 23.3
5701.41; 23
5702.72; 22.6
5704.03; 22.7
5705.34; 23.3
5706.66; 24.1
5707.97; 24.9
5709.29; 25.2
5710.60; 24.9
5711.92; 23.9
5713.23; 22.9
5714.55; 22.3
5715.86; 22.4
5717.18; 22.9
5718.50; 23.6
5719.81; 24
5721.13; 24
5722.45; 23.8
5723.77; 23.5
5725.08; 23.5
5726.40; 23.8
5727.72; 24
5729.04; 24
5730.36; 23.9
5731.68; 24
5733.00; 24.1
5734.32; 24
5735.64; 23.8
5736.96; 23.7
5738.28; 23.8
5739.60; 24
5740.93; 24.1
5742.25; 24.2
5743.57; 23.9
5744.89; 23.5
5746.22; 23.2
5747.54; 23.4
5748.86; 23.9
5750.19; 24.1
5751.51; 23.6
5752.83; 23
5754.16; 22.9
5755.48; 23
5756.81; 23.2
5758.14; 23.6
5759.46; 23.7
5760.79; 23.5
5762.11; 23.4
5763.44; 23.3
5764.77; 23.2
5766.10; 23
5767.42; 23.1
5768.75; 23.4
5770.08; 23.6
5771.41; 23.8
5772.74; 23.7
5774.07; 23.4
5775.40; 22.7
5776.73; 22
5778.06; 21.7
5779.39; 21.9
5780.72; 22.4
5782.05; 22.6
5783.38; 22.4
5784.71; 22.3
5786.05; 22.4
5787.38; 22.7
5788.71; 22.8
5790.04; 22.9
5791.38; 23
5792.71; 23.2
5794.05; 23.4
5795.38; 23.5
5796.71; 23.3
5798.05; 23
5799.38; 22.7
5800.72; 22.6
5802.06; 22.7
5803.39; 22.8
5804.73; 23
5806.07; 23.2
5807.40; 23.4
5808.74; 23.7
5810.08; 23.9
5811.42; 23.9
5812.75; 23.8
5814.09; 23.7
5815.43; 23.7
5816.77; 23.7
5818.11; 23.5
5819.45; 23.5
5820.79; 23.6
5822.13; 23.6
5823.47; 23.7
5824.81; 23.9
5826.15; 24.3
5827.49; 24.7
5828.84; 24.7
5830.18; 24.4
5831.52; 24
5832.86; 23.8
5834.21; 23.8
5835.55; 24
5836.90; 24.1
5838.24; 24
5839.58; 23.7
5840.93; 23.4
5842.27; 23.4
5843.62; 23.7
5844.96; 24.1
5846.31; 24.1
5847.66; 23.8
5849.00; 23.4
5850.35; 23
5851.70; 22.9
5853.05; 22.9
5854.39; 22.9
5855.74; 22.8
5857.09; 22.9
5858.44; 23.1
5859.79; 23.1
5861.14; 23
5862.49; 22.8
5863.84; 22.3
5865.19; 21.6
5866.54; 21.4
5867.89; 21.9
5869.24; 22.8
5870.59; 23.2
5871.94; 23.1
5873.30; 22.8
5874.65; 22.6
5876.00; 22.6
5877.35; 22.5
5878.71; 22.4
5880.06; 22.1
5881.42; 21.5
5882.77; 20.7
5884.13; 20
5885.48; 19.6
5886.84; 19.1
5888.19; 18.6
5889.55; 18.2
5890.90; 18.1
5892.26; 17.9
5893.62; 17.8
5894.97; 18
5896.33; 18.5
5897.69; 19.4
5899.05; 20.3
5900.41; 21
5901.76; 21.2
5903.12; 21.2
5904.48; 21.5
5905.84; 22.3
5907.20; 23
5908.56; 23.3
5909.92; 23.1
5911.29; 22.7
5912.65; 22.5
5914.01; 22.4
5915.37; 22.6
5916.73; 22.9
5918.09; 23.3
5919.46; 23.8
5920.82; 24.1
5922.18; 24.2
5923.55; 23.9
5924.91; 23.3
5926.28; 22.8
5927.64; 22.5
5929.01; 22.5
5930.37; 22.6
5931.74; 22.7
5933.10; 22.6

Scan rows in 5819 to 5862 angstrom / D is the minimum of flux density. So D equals 22.8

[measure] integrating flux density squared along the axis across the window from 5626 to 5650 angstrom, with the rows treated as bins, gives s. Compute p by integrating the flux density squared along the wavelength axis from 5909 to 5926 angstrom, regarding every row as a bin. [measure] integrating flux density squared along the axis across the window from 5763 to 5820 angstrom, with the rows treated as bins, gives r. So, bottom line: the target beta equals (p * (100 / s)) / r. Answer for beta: 0.002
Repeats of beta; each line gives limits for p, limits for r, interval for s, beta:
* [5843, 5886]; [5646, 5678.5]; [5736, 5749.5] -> 0.017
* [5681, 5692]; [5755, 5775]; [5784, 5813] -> 0.003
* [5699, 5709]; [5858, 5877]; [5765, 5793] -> 0.004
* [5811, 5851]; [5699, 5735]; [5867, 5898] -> 0.008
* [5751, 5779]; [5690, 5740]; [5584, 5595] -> 0.010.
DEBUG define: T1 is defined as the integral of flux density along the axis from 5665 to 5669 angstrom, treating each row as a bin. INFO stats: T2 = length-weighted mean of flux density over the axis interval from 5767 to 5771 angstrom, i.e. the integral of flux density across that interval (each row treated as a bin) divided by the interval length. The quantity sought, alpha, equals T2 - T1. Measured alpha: -65.6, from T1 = 89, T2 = 23.4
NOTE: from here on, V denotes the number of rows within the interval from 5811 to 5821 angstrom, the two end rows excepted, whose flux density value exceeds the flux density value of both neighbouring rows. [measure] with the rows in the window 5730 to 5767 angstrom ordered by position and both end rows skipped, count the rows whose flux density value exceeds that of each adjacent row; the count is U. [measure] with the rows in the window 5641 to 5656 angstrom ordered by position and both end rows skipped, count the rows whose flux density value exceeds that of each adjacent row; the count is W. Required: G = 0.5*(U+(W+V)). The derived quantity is 2.5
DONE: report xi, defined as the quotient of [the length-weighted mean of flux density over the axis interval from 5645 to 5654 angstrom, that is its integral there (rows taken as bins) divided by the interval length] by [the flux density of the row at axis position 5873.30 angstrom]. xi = 1.01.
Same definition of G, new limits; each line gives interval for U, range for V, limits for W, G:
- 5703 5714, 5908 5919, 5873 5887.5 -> 0.5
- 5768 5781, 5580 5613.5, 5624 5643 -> 1.0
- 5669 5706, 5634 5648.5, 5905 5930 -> 1.5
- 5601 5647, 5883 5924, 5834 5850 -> 1.5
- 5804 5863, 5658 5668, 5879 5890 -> 1.0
